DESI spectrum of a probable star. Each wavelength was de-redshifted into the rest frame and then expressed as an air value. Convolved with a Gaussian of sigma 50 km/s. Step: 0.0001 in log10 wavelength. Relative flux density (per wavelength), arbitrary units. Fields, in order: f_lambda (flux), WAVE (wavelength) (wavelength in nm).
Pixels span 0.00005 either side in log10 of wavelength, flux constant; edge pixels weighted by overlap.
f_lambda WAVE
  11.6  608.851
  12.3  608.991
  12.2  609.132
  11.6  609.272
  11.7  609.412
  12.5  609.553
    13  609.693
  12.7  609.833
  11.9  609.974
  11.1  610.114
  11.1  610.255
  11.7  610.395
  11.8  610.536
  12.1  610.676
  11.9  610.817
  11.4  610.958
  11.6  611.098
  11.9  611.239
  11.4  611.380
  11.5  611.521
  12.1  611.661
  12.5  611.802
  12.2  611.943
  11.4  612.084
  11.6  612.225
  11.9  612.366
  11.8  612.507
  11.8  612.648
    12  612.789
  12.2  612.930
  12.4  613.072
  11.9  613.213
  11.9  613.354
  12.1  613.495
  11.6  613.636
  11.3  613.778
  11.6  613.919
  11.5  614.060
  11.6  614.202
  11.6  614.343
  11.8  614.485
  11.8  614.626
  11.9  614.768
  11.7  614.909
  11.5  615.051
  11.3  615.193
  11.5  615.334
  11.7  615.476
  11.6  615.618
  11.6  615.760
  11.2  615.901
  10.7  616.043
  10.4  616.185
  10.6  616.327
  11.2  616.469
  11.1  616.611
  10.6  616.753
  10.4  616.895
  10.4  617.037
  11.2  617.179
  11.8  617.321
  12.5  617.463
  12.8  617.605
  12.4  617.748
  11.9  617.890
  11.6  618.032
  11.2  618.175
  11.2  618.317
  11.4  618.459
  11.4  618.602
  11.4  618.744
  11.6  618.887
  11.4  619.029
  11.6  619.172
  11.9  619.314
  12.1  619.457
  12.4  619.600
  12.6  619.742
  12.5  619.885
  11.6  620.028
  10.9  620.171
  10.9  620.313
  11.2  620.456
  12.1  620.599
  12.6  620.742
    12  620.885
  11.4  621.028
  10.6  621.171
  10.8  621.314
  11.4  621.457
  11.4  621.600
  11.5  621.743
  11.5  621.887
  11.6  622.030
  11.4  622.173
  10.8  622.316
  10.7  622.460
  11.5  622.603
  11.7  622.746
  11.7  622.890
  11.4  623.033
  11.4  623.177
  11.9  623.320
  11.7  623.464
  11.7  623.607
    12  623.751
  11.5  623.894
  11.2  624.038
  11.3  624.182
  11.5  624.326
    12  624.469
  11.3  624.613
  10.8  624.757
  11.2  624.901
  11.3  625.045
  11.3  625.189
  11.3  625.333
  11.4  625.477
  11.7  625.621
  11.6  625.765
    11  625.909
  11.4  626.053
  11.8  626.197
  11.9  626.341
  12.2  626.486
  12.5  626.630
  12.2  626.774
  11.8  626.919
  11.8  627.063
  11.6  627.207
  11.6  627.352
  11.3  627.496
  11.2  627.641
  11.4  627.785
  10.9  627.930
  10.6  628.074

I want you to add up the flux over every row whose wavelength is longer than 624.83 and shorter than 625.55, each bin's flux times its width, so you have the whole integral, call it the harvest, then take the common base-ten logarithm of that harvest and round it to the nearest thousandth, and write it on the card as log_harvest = 0.910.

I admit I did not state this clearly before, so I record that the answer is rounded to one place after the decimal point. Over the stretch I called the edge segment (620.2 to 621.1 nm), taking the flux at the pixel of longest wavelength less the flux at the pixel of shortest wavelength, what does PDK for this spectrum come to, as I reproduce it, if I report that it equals 0.5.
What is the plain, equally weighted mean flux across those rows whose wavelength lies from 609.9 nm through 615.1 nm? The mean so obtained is 11.8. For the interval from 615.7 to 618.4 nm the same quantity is 11.3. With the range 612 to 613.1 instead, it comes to 11.9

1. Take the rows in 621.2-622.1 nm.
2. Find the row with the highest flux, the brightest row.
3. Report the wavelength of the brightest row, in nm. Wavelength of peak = 622.030 nm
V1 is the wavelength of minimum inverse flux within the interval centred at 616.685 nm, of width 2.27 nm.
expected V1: 617.605 nm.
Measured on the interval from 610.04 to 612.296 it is 611.802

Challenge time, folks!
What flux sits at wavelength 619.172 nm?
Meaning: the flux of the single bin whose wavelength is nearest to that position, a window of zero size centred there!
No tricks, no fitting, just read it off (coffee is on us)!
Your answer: 11.6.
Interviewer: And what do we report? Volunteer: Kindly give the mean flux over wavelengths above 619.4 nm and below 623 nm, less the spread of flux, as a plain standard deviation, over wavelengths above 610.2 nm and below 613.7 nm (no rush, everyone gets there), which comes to 11.2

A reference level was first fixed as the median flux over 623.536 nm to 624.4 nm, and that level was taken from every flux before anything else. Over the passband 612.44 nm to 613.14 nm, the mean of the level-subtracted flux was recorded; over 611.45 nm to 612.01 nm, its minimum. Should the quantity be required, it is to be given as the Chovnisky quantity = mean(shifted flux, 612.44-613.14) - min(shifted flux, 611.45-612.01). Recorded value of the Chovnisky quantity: 0.5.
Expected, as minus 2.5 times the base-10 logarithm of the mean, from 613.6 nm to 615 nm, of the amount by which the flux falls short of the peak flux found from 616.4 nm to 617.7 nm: -0.2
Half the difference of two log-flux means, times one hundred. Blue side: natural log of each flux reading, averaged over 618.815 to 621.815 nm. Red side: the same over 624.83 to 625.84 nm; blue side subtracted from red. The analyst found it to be -1.0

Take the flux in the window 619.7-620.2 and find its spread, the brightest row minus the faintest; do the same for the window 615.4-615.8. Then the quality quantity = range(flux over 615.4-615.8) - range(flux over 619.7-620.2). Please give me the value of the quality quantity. -1.6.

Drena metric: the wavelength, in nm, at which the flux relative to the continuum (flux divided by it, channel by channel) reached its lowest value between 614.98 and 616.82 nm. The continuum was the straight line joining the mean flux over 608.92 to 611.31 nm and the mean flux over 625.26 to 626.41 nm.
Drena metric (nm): 616.185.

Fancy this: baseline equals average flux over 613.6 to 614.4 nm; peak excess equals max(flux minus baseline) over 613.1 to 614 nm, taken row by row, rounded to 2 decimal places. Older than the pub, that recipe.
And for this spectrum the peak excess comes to 0.57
